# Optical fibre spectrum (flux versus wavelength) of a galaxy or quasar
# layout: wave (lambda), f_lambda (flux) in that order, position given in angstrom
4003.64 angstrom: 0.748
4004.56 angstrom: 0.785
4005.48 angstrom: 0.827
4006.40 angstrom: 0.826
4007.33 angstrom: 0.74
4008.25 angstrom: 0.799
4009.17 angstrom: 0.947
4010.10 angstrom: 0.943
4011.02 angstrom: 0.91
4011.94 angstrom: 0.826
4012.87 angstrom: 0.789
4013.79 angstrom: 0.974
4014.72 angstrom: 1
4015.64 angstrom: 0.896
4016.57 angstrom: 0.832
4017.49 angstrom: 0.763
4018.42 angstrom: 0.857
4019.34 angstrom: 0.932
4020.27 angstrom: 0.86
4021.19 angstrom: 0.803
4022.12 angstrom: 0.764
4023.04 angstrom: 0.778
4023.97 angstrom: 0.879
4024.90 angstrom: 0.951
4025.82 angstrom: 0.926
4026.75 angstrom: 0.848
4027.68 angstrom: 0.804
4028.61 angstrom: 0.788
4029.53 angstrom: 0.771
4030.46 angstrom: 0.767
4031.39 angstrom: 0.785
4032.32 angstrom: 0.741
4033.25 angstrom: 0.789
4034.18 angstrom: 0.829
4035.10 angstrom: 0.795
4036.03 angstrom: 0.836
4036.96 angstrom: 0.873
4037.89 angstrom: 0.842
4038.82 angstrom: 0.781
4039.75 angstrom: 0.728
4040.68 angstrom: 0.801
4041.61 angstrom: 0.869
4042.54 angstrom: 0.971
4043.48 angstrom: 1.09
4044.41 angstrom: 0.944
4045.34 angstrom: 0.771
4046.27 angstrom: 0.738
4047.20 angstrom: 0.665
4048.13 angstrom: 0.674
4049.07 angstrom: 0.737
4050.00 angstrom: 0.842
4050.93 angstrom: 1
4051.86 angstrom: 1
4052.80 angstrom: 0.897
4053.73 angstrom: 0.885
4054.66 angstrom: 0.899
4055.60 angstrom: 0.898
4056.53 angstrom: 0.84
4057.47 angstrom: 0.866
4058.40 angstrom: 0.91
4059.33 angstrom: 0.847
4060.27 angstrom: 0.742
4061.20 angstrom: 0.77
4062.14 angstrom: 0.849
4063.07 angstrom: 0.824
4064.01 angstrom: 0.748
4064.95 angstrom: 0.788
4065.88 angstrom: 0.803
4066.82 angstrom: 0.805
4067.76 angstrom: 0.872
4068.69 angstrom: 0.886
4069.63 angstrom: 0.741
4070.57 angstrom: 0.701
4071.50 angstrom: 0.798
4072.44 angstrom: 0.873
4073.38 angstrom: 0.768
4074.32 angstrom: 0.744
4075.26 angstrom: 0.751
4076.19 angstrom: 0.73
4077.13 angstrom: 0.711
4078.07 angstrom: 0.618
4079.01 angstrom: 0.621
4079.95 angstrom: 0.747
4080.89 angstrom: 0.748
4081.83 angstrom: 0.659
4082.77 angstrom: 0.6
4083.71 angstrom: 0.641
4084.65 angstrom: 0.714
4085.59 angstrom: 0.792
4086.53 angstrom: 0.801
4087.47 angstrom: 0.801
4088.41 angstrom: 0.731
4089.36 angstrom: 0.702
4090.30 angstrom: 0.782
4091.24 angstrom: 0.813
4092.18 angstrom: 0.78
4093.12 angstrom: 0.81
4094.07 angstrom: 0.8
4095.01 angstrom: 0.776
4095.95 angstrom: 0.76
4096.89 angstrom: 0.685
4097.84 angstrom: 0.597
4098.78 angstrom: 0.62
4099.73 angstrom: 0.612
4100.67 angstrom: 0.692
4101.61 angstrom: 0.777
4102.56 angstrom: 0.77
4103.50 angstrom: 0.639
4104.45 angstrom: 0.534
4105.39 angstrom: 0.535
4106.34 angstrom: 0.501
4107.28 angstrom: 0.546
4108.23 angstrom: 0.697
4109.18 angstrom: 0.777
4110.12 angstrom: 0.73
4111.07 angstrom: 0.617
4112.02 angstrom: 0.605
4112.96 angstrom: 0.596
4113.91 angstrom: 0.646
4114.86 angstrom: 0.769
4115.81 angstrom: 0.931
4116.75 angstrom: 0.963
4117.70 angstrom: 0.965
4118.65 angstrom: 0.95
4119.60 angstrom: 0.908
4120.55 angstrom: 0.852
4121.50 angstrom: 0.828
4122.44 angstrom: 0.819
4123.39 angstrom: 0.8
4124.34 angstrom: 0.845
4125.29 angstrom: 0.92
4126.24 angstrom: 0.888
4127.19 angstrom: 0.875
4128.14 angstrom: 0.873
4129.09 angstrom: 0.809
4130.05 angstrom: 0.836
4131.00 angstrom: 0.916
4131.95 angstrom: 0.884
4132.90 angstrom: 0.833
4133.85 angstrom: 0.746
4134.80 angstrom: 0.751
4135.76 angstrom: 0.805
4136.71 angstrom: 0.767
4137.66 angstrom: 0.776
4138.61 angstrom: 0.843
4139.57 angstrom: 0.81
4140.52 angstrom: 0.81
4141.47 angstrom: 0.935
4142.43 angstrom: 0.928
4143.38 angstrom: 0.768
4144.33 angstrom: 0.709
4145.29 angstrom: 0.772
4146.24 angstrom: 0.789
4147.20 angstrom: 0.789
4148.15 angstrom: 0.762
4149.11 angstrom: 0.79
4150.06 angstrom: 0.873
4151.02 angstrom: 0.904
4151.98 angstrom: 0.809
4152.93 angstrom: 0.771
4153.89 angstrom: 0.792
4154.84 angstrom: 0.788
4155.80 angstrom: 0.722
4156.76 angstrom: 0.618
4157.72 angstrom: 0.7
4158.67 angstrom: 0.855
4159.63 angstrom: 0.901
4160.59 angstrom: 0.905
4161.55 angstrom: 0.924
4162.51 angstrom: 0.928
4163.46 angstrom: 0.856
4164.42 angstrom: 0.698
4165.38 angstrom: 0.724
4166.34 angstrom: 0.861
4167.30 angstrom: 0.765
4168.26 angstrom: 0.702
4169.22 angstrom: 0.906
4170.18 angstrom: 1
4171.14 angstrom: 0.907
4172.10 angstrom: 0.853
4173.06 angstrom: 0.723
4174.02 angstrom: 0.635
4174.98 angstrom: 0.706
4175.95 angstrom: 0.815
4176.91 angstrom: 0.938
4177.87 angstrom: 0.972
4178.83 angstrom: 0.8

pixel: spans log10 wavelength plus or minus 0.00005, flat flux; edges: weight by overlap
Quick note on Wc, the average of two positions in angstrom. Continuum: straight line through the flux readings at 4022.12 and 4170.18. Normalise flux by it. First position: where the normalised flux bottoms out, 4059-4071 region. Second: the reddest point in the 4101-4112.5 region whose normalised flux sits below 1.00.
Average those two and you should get 4091.3 angstrom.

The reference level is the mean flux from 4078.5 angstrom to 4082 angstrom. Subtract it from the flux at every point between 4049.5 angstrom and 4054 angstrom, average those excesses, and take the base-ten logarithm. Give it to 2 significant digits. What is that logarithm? -0.64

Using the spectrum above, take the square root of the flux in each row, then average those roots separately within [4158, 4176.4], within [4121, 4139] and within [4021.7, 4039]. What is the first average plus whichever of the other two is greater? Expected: 1.818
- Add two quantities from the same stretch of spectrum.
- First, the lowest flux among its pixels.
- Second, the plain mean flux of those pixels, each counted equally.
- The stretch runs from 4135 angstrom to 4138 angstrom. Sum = 1.55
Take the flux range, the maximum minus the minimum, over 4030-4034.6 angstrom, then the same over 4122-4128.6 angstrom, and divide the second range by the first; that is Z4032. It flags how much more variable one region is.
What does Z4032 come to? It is 1.4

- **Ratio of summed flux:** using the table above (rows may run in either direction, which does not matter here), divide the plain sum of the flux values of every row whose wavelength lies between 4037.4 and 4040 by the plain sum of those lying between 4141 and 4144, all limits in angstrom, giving 0.89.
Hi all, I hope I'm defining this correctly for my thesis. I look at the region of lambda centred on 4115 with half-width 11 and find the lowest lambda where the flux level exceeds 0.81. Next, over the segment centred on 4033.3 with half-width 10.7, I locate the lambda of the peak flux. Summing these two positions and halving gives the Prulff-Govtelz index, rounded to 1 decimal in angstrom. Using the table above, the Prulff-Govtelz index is 4079.6 angstrom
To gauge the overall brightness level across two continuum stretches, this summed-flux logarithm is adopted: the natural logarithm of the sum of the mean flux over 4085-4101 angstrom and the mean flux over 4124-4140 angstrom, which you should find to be 0.45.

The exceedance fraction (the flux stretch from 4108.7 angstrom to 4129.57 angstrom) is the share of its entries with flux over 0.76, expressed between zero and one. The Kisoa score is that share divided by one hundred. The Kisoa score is 0.0077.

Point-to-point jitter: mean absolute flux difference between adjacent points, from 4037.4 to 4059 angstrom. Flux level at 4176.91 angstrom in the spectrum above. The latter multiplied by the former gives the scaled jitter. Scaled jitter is 0.064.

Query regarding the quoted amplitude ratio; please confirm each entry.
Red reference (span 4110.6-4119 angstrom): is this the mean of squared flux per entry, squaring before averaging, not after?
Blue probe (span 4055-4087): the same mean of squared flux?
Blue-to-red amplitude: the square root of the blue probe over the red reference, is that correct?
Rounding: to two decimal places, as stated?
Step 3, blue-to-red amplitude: 0.97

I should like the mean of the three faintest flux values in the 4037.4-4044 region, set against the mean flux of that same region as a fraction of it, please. 0.89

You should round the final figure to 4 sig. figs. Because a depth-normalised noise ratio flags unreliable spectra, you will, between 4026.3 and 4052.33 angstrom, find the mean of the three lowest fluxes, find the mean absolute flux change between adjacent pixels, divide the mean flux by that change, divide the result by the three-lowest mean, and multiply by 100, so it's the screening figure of 2006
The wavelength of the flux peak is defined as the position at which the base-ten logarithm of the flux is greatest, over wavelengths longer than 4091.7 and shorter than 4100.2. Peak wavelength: 4093.12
